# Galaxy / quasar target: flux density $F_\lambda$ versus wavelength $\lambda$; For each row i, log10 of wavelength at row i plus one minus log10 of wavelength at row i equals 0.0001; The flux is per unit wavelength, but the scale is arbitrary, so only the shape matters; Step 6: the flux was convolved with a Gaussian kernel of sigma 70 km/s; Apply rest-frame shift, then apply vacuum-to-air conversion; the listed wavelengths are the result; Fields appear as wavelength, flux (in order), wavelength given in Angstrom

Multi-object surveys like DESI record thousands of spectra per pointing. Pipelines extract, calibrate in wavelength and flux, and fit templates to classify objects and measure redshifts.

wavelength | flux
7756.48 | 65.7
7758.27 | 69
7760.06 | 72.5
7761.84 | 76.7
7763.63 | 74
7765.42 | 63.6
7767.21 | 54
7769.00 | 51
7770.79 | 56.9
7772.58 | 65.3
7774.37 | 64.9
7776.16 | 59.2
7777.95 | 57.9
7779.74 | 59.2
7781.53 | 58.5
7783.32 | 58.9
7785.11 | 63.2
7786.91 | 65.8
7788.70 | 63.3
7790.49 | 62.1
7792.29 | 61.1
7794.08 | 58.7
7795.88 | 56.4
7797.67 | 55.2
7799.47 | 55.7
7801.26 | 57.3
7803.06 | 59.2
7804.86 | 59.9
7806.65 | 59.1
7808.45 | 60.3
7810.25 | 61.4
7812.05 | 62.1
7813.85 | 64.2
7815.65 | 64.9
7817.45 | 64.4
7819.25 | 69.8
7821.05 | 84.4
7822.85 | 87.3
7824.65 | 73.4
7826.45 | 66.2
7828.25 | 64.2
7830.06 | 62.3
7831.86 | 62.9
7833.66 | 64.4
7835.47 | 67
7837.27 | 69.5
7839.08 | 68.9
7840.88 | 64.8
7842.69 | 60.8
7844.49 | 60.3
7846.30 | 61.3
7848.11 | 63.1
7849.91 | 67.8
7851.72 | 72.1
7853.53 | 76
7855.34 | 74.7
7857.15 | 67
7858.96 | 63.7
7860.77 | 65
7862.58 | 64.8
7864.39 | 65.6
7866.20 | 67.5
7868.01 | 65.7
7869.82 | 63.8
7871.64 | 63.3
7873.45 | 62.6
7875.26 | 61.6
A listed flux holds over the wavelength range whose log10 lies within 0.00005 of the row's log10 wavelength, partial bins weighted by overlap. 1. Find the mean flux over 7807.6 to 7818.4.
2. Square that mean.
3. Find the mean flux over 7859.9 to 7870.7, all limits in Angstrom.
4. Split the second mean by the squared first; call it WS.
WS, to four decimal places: 0.0165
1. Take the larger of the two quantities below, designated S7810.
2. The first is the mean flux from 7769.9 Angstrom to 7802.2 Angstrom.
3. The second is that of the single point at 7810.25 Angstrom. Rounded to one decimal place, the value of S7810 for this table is 61.4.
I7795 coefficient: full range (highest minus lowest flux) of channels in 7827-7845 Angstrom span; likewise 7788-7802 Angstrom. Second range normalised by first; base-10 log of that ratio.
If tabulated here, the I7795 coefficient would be -0.055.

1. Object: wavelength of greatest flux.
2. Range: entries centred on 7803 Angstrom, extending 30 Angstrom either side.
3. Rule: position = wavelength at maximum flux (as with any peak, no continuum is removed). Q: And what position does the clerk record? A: 7822.85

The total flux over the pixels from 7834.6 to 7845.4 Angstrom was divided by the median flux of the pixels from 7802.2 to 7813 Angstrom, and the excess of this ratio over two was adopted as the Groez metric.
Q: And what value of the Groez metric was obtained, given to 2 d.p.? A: 4.51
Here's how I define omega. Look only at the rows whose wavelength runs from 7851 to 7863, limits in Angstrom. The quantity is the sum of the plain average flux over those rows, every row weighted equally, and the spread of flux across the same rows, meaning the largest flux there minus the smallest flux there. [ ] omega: 81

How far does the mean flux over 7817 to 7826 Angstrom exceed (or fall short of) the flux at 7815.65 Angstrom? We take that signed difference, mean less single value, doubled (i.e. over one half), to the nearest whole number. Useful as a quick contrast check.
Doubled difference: 22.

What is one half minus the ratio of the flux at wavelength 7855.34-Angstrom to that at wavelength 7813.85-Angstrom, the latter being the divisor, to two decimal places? -0.66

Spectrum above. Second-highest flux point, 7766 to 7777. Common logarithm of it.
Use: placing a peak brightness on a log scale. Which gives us 1.81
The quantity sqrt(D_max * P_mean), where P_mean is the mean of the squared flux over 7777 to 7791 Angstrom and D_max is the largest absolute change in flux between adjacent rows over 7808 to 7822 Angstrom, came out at 234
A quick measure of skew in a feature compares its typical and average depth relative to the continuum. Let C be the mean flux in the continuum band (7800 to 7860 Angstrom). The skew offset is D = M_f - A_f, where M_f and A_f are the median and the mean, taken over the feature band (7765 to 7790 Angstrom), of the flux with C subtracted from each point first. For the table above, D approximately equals -0.9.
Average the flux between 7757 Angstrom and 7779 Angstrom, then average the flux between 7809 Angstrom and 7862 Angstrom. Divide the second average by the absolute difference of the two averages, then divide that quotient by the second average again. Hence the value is 0.28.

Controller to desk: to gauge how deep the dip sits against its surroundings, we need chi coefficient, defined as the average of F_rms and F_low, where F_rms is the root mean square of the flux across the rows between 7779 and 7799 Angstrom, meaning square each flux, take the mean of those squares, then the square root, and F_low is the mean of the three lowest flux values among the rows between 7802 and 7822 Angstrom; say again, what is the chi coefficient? 59.8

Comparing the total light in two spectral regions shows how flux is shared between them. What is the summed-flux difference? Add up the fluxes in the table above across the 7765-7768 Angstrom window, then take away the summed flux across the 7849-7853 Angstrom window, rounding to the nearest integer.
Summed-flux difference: -22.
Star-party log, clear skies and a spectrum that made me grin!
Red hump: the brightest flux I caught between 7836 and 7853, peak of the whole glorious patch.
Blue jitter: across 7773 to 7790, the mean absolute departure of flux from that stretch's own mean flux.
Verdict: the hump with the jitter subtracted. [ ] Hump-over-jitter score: 69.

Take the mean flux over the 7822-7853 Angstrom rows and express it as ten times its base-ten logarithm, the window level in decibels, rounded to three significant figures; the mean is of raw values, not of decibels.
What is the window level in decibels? 18.3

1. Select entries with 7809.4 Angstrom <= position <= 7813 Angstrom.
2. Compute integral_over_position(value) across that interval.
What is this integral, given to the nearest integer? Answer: 222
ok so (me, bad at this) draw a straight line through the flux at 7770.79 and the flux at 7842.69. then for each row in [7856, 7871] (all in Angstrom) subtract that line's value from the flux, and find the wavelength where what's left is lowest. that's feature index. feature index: 7869.82 Angstrom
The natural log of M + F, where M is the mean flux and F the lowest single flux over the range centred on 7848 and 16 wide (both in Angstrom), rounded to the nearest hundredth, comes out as 4.84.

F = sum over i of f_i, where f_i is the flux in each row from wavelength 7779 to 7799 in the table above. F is 662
